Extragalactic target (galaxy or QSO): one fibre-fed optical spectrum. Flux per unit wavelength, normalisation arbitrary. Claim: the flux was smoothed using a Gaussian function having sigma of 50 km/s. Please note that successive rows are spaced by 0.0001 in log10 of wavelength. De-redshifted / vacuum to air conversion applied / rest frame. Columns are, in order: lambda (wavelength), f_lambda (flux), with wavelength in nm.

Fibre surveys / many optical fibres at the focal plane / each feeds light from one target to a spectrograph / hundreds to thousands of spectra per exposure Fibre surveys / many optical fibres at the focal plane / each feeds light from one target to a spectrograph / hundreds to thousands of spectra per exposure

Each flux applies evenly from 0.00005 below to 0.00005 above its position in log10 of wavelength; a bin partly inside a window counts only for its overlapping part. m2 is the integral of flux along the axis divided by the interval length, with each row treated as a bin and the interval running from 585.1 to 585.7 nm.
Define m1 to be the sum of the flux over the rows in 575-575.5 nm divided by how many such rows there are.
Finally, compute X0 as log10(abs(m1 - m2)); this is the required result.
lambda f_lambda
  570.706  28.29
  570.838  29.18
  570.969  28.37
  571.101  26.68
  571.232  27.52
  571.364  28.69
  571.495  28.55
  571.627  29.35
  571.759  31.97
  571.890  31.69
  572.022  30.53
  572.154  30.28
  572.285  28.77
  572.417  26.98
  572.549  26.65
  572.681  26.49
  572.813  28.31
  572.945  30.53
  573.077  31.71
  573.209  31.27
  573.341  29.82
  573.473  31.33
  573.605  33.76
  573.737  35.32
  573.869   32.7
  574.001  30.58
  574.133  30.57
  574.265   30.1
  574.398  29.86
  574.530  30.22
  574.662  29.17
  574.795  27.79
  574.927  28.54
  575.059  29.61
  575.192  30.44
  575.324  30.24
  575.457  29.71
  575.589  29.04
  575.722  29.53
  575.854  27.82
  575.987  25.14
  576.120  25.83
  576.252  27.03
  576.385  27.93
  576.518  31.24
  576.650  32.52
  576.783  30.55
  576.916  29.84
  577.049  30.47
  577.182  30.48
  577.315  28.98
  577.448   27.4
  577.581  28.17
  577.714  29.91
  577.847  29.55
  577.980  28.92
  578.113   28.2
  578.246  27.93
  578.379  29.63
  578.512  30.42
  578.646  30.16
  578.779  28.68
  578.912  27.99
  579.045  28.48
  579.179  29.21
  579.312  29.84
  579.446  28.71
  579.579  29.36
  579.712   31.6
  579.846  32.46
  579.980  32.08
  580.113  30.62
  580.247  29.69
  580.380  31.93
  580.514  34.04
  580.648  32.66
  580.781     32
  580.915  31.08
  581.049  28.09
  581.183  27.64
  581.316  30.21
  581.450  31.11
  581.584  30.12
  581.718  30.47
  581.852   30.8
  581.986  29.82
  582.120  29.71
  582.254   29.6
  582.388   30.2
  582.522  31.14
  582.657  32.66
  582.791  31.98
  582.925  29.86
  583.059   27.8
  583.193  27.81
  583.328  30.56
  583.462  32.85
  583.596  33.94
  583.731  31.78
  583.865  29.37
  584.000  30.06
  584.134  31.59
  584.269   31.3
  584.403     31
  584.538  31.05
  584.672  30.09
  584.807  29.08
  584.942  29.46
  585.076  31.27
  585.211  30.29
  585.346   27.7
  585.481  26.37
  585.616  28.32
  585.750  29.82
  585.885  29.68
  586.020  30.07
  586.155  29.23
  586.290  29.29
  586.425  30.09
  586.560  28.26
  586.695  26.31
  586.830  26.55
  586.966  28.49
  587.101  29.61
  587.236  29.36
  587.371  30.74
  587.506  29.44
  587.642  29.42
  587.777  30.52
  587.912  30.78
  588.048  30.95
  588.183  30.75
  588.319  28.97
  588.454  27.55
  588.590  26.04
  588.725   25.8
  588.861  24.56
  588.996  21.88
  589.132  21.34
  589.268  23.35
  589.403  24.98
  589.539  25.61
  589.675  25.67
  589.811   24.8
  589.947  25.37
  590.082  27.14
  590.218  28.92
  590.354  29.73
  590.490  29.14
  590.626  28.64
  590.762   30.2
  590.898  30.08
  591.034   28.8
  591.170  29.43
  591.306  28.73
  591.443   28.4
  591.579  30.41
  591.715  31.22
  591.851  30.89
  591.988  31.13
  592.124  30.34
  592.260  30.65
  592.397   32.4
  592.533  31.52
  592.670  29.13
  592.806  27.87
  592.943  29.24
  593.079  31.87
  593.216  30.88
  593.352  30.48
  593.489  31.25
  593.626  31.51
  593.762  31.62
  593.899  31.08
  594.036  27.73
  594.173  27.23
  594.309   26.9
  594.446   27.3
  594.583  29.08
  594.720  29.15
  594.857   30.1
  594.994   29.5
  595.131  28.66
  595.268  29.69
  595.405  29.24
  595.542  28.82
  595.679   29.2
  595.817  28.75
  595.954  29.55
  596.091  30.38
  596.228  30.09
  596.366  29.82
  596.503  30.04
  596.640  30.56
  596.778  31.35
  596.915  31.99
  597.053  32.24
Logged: 0.2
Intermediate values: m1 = 30.0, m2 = 28.4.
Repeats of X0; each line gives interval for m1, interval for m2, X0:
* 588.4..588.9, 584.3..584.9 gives 0.6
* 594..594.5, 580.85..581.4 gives 0.3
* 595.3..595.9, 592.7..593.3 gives 0.0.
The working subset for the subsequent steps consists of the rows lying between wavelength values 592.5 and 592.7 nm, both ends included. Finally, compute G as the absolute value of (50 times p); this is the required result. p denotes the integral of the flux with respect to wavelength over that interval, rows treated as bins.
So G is 303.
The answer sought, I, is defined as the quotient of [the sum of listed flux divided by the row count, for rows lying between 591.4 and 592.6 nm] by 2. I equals 15.4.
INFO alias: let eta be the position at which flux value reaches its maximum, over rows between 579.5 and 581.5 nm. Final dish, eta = 580.514 nm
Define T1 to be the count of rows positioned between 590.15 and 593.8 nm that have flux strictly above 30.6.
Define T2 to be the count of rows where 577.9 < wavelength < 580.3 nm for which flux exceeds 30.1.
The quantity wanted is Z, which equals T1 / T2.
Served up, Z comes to 1.8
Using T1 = 11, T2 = 6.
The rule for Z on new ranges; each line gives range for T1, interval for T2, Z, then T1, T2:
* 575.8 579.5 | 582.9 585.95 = 0.2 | 2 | 10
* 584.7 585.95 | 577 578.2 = 0.5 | 1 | 2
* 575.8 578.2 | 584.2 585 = 0.7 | 2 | 3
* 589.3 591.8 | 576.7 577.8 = 0.3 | 1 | 3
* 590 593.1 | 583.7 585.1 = 1.2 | 7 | 6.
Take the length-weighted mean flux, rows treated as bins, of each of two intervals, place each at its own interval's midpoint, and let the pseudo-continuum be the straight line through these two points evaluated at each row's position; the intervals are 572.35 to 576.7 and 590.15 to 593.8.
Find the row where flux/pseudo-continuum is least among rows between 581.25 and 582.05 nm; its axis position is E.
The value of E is 581.986 nm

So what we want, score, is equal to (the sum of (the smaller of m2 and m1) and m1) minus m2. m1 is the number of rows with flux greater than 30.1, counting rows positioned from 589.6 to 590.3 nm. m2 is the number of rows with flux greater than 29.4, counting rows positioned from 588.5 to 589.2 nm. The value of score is 0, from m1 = 0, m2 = 0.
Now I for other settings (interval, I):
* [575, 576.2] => 14.3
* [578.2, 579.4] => 14.6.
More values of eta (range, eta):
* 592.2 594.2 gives 592.397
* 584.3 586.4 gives 585.076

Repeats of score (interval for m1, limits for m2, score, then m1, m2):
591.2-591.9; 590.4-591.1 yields 3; 3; 2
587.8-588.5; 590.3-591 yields 3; 3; 3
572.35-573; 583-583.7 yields -1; 1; 3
